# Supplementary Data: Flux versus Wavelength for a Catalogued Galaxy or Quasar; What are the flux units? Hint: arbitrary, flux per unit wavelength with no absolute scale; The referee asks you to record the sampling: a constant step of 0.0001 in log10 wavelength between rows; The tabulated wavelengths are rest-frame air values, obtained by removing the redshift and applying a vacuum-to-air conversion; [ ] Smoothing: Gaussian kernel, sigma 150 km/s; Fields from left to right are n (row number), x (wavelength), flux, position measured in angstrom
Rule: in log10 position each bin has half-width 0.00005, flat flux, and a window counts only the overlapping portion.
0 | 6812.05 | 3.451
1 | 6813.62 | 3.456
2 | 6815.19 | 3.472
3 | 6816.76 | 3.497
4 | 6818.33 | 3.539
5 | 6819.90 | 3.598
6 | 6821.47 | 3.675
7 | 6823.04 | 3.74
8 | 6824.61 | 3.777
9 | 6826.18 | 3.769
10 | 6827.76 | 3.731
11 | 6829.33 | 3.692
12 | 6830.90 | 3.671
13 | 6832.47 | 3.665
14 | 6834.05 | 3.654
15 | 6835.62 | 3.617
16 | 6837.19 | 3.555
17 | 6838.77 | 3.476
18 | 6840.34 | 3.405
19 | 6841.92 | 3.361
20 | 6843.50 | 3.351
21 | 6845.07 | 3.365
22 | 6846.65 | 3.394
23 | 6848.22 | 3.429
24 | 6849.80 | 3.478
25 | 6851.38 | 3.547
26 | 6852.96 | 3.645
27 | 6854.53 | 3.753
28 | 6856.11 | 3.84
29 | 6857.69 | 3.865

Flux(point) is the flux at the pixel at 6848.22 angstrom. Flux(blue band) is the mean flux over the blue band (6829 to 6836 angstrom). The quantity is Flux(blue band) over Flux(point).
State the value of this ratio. 1.07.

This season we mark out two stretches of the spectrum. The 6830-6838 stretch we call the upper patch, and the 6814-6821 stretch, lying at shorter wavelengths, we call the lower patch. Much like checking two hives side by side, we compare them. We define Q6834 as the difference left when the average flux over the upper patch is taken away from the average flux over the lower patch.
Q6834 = -0.11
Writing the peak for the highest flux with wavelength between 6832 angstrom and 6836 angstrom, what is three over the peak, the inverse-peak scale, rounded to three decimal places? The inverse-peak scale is 0.819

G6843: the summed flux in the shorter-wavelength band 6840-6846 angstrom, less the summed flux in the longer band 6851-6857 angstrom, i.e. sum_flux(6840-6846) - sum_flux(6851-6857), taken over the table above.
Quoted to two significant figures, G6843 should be -1.3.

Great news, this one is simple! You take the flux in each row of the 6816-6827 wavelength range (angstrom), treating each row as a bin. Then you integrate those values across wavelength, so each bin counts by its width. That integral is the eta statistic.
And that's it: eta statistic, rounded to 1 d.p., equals 40.2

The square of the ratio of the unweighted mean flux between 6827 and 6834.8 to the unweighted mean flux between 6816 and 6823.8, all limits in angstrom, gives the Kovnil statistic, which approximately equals 1.04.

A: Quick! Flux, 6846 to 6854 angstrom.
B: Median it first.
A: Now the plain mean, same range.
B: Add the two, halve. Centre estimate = 3.49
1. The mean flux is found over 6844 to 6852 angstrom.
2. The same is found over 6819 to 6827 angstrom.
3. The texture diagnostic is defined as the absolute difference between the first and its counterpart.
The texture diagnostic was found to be 0.269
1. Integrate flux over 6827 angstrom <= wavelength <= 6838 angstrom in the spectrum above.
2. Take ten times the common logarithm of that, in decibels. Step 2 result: 16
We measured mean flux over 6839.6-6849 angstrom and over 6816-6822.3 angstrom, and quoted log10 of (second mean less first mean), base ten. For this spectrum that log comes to -0.71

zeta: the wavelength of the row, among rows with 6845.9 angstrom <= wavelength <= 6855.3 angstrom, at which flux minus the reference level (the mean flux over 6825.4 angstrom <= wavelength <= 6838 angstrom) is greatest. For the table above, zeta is 6854.53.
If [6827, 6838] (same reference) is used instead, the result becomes 6827.76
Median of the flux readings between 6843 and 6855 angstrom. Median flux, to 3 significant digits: 3.45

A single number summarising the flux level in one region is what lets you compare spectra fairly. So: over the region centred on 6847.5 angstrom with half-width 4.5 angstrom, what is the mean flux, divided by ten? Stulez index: 0.343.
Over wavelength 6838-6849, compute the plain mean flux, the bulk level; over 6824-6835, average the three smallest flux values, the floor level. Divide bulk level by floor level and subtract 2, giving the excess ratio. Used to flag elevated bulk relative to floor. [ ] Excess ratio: -1.07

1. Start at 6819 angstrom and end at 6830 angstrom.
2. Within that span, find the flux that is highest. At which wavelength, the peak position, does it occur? 6824.61 angstrom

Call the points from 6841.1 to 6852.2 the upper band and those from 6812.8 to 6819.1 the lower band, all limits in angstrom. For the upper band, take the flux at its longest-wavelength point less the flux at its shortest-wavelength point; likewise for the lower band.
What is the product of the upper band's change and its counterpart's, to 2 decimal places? 0.02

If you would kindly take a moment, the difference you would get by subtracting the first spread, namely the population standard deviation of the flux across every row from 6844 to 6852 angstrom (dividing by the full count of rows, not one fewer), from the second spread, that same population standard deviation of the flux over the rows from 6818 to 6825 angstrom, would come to 0.024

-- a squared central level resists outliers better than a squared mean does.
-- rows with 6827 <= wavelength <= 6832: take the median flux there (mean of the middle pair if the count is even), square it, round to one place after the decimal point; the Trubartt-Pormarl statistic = 13.6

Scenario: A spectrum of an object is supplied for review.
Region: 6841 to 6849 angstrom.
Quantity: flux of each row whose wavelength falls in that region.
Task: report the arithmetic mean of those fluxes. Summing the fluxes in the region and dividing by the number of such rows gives 3.38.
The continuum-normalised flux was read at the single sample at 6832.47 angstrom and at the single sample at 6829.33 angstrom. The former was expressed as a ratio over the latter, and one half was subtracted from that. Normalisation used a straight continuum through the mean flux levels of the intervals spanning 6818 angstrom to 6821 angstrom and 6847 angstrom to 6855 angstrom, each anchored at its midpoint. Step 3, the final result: 0.493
